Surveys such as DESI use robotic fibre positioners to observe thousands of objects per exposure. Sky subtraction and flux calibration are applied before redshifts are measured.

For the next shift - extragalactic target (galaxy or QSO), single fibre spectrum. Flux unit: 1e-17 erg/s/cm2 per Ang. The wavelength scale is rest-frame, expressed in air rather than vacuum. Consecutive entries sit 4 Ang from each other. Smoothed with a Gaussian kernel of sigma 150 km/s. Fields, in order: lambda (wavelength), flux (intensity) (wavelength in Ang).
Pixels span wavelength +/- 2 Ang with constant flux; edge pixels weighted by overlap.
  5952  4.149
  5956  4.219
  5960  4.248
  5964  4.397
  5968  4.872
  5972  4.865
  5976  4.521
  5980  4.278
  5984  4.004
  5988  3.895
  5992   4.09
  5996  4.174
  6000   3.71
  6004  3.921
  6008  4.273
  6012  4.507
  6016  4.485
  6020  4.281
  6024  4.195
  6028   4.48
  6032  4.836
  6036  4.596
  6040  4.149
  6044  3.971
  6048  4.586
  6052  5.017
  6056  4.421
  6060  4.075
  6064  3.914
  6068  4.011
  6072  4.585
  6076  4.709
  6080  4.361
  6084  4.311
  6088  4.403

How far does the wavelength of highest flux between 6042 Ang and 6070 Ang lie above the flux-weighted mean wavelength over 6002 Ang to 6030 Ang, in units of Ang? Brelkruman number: 35.8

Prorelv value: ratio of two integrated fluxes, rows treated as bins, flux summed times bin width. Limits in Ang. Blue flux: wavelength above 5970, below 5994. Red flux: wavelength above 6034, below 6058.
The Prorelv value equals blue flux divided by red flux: 0.96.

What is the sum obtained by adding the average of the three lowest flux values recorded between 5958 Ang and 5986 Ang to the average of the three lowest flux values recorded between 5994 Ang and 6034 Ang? 8.11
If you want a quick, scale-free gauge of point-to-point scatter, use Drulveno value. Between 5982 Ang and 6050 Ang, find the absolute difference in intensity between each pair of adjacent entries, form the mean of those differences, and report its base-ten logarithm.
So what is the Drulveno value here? -0.59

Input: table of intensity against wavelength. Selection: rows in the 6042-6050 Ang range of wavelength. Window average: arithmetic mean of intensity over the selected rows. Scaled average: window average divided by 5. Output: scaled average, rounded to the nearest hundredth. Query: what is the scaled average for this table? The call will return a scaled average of 0.86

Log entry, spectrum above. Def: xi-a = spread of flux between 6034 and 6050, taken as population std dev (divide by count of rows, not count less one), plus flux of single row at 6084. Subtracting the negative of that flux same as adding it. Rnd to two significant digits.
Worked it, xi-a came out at 4.6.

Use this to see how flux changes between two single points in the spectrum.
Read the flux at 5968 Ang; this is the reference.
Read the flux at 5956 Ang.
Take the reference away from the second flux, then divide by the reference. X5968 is -0.13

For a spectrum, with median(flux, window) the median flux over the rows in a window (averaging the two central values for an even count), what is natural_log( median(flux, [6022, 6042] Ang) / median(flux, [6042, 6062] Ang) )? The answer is 0.01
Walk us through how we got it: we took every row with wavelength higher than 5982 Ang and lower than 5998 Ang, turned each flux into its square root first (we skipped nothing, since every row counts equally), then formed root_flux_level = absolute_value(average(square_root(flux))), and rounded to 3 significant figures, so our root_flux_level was 2.01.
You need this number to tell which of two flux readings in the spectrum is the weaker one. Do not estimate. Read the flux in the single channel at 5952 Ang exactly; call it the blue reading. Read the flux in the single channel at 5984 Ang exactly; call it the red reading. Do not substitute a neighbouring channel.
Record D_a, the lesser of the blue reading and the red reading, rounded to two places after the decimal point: 4.00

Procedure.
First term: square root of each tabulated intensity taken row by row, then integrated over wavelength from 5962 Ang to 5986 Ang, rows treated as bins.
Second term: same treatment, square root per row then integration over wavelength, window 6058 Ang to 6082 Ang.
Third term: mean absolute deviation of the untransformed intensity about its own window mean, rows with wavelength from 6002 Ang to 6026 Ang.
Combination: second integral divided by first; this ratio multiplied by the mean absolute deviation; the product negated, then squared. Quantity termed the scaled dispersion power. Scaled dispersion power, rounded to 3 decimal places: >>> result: 0.021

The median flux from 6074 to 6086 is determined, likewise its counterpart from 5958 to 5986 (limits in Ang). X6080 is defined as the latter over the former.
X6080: 1.01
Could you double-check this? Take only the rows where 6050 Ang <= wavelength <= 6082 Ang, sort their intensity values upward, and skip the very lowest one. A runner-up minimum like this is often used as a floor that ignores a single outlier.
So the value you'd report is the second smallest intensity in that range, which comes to 4.011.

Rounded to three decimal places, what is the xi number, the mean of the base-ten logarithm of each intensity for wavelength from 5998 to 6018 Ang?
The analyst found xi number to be 0.620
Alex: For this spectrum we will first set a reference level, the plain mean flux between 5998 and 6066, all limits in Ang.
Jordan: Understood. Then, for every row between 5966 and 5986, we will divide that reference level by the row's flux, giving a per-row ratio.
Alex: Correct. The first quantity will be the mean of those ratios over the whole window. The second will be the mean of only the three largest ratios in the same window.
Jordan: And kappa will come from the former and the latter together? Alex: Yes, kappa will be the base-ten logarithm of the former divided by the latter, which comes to -0.0224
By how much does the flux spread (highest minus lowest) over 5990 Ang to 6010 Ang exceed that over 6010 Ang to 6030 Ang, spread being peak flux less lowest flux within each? 0.3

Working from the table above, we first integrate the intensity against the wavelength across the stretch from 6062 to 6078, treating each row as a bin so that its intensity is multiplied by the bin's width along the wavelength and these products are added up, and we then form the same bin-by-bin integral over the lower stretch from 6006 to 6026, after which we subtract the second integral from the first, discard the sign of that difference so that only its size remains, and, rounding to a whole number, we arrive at 18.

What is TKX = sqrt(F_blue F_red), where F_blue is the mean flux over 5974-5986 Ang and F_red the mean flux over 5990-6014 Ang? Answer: 4.19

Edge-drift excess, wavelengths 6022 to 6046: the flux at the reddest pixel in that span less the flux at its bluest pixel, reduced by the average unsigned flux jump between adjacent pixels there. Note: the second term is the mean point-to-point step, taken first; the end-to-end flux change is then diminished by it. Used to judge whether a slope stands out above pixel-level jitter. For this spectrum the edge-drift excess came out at -0.53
